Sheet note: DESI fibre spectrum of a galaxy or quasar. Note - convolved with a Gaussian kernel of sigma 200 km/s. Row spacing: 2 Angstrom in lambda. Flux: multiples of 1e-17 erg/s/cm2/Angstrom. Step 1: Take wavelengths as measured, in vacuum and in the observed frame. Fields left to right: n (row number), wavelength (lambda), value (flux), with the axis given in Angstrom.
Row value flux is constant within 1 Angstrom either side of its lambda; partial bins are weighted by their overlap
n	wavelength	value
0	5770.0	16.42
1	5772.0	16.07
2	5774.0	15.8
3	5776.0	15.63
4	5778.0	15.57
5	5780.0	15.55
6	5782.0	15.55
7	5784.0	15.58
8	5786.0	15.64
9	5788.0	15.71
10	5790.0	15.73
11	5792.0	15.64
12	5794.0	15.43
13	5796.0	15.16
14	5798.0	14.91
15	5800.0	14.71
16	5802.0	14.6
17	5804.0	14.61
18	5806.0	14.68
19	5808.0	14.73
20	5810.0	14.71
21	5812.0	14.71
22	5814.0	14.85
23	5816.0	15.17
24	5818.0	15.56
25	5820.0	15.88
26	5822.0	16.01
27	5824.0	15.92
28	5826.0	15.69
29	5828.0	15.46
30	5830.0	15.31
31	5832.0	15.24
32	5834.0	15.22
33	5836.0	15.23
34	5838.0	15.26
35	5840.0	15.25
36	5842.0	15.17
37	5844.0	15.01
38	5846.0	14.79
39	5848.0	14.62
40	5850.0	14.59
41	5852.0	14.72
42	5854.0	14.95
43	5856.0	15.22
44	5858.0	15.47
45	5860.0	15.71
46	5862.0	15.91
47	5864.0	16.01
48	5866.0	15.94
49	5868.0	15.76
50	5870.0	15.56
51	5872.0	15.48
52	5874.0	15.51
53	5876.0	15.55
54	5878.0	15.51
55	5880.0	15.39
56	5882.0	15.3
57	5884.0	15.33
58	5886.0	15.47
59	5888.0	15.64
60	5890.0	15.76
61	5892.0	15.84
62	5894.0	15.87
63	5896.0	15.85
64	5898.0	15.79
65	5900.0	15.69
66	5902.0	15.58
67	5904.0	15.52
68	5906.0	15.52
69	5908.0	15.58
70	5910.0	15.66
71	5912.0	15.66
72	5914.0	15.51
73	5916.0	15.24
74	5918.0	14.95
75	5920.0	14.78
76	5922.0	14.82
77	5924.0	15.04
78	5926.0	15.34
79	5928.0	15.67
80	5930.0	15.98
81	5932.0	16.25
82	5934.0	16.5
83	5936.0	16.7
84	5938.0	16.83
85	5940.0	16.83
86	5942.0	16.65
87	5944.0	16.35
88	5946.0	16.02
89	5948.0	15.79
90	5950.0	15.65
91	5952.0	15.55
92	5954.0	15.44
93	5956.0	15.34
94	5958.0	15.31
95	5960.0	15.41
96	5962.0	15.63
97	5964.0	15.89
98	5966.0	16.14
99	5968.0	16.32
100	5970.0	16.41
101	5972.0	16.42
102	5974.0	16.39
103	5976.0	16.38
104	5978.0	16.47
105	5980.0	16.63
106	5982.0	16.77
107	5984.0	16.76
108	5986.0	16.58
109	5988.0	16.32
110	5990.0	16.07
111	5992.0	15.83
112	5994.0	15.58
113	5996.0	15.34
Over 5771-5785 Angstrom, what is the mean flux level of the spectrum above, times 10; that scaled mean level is 157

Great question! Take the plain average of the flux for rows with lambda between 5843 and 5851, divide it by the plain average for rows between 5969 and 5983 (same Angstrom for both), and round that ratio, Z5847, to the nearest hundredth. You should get 0.89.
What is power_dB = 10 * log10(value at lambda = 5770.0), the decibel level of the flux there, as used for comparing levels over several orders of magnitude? 12.2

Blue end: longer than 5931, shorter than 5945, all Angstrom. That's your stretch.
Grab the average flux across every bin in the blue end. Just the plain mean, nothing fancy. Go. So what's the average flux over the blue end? 16.6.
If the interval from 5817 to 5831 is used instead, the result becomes 15.7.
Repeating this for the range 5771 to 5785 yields 15.7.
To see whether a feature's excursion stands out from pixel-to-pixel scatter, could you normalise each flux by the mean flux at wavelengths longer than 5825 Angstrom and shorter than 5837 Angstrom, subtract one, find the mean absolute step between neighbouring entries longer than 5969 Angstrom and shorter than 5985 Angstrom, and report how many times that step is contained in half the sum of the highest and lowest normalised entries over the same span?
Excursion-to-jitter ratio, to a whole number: 19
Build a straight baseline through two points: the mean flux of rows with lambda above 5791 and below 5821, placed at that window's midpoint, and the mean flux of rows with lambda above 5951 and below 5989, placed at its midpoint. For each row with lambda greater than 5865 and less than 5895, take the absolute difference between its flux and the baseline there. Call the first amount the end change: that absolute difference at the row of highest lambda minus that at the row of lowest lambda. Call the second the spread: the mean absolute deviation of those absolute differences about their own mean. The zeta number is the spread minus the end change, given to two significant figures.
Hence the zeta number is 0.36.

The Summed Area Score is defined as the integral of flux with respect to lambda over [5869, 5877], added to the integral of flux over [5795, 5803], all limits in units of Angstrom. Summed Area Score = 243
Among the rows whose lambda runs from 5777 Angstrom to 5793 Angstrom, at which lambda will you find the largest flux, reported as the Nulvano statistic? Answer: 5790.0 Angstrom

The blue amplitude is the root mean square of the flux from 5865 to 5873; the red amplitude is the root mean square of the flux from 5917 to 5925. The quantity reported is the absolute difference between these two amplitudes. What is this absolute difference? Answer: 0.79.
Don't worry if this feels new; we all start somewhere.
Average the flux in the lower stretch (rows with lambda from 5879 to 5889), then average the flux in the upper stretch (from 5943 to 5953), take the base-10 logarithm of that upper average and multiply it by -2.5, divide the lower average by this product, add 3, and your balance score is -2.14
